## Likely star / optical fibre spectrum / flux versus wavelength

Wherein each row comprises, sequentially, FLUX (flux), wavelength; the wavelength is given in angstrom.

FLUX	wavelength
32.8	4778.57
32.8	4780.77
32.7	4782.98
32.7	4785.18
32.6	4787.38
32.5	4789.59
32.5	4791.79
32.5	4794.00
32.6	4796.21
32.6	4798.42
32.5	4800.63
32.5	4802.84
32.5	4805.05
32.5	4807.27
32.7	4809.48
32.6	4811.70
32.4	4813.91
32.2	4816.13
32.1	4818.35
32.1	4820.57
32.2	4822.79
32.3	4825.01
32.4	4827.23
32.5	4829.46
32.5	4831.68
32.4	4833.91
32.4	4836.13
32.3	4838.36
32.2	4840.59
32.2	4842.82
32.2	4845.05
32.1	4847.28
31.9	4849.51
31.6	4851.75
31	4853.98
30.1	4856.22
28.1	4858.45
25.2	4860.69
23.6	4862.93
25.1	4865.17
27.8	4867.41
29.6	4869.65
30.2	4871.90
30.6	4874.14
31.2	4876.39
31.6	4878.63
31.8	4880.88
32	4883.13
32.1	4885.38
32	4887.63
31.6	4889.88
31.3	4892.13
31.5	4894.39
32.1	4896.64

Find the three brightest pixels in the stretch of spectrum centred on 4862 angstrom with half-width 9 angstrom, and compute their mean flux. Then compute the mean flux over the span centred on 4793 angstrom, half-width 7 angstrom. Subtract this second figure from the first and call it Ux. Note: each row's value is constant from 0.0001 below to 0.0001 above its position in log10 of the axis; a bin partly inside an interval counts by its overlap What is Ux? -2.32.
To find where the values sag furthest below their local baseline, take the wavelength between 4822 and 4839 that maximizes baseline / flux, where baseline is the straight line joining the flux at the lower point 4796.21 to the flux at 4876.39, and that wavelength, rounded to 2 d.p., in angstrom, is 4822.79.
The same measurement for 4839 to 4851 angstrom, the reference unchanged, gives 4849.51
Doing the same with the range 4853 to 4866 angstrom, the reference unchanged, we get 4862.93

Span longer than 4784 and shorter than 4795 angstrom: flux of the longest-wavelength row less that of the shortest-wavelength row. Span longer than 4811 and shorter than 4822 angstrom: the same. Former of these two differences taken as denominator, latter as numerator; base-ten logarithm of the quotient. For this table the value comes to 0.4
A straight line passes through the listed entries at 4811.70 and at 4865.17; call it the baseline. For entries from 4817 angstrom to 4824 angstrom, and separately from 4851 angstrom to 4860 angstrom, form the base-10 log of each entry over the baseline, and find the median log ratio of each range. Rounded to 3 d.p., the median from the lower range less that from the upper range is -0.051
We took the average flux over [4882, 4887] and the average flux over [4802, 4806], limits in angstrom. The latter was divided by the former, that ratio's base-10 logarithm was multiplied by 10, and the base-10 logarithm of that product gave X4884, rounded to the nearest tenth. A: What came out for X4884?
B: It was -1.2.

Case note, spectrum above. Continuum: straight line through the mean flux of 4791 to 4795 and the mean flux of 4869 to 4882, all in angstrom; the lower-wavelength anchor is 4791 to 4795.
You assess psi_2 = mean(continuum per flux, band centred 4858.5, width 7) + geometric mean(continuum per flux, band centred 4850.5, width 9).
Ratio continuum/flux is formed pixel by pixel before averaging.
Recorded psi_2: 2.12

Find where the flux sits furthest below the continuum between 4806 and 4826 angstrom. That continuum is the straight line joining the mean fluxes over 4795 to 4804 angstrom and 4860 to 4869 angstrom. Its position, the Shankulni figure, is 4807.27 angstrom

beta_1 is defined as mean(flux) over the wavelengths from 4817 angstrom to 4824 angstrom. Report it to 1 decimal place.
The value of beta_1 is 32.1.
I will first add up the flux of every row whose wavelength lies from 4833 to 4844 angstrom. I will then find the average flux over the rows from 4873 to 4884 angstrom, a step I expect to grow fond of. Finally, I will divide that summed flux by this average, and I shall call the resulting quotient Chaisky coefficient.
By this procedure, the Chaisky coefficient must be 5.14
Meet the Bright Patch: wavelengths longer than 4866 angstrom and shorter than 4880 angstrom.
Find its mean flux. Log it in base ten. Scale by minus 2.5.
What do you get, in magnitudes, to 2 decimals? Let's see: -3.70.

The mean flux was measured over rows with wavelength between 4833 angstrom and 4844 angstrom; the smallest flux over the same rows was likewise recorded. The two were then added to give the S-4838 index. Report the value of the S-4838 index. 64.5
